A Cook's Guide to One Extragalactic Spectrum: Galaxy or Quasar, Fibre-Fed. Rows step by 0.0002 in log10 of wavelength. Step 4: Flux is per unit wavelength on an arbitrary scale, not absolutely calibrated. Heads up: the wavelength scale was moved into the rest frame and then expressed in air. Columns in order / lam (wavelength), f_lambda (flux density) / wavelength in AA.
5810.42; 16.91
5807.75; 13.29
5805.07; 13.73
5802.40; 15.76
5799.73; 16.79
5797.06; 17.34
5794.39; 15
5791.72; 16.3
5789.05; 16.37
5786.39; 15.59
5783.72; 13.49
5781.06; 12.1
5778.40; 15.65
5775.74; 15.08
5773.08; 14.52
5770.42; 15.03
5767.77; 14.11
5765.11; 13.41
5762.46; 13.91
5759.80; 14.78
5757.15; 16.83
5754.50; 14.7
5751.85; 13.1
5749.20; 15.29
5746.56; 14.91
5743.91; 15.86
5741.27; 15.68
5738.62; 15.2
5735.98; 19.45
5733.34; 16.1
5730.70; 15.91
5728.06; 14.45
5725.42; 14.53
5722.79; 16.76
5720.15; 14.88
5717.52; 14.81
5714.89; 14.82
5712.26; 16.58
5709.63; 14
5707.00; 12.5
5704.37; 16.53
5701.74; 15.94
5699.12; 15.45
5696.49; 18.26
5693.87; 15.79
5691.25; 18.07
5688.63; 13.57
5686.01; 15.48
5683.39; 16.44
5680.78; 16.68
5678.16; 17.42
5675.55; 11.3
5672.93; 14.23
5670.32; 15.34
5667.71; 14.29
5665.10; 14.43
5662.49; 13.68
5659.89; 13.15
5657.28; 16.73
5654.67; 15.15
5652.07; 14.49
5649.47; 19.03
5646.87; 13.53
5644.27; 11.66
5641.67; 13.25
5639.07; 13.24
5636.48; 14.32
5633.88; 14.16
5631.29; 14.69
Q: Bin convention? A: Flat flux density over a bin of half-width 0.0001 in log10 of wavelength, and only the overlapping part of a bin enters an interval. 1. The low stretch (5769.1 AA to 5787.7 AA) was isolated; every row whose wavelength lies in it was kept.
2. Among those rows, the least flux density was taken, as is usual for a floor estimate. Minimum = 12.1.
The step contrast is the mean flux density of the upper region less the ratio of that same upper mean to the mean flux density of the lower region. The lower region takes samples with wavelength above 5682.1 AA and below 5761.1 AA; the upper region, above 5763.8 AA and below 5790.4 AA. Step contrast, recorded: 13.6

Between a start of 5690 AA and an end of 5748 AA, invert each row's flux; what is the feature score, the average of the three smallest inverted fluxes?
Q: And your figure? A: 0.054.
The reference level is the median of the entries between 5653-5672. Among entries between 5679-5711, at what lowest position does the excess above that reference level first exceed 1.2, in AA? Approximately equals 5680.78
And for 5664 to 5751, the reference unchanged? 5678.16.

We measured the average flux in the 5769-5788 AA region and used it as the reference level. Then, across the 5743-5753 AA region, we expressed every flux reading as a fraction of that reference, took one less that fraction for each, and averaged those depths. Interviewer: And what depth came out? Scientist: -0.02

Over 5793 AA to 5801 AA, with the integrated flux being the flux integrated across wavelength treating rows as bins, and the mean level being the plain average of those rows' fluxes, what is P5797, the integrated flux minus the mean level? 115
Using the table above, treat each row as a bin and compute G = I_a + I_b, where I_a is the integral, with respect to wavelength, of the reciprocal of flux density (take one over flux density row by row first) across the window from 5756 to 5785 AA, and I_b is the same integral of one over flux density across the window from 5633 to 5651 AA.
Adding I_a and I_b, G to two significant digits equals 3.3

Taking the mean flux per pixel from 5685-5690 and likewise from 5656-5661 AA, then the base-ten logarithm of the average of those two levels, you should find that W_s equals 1.17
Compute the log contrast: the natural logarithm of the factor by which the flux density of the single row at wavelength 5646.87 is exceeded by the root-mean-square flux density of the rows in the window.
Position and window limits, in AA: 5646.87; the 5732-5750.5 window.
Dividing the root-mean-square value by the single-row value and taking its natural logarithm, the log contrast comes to 0.18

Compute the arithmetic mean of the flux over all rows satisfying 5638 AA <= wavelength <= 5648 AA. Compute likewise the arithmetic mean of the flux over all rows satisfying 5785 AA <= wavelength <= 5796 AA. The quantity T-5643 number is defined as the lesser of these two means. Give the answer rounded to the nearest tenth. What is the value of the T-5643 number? 12.9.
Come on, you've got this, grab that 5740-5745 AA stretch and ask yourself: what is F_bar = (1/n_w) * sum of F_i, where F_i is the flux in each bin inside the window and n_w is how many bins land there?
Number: 15.8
